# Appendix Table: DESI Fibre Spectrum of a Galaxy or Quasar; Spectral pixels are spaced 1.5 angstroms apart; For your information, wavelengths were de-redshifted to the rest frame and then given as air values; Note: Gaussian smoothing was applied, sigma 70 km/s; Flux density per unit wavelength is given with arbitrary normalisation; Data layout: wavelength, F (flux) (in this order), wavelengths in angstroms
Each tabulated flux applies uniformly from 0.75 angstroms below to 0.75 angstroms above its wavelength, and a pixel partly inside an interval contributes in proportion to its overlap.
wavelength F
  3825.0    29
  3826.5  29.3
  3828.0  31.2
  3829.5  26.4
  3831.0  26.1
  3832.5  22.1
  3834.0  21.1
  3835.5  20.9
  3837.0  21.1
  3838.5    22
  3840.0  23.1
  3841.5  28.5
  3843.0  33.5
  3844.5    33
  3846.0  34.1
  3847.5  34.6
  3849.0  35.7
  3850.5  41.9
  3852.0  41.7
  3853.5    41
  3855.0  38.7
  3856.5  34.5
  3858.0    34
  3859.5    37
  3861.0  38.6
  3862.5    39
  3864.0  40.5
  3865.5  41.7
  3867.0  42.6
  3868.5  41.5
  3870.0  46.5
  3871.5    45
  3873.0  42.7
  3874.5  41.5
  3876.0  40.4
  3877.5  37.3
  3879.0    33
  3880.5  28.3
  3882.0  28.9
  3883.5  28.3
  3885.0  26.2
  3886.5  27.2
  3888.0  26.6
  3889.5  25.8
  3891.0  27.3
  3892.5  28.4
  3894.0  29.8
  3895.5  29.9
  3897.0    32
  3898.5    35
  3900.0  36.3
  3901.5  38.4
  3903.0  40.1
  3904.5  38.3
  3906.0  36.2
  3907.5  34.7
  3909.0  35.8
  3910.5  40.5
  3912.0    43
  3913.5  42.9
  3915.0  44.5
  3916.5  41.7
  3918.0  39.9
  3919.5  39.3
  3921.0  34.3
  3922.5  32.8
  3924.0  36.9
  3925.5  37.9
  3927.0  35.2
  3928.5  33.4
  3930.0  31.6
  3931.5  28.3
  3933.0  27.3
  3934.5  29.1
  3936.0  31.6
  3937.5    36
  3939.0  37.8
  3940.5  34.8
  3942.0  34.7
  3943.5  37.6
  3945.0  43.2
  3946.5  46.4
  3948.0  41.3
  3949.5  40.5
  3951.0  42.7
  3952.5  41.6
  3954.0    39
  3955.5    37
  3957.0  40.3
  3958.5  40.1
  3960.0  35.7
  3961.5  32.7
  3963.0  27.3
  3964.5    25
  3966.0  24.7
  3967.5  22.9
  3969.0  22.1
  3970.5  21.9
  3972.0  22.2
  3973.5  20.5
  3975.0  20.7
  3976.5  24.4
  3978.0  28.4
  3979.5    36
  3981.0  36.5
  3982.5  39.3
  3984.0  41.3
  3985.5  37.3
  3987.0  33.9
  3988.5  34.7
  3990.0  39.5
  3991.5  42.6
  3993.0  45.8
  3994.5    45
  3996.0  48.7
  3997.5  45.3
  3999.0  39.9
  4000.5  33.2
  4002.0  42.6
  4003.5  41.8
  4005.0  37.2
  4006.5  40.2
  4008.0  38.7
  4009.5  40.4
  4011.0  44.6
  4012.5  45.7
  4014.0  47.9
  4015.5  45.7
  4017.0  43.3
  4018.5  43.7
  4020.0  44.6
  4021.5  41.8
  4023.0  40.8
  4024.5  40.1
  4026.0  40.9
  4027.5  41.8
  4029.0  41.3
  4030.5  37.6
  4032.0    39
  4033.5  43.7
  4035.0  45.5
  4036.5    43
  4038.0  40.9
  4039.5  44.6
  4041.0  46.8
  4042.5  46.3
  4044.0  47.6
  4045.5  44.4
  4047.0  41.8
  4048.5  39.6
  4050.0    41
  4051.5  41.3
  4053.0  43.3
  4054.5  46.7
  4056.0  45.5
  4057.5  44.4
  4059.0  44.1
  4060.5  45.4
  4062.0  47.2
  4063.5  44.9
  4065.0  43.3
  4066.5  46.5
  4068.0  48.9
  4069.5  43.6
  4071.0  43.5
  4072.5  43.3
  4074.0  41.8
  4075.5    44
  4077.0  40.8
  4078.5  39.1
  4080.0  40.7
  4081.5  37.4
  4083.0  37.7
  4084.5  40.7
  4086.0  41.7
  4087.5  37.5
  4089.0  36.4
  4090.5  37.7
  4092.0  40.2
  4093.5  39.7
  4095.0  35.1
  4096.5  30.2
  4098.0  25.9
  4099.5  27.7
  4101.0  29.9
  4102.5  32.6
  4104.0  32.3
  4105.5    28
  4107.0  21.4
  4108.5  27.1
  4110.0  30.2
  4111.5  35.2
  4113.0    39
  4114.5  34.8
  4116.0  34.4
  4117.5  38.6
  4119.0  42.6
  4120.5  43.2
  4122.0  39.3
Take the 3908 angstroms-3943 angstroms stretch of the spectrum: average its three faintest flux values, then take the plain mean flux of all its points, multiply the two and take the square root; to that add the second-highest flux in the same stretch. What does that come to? 75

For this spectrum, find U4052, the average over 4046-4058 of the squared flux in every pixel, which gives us 1850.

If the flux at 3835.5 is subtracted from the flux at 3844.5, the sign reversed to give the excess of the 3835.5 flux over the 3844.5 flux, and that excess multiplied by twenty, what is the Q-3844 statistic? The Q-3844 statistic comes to -242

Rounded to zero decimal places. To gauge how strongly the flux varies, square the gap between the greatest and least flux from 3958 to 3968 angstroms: 296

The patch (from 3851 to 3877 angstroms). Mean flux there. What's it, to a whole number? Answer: 40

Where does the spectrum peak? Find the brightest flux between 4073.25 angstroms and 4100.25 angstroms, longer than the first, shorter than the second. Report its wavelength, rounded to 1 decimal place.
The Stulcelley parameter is 4075.5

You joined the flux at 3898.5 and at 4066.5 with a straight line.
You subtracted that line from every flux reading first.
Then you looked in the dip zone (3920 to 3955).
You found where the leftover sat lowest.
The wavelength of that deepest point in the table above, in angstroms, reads 3933.0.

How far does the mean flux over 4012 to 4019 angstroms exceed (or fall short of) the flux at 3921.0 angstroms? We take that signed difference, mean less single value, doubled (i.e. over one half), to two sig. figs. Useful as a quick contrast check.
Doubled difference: 22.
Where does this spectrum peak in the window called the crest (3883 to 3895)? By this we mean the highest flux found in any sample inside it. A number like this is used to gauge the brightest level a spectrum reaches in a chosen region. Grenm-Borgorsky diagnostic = 29.8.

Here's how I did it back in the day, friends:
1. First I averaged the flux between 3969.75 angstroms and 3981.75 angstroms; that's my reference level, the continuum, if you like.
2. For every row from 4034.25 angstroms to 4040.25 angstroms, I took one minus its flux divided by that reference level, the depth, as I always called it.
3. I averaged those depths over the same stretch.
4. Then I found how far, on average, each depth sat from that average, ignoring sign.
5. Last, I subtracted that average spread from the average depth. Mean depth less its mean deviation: -0.711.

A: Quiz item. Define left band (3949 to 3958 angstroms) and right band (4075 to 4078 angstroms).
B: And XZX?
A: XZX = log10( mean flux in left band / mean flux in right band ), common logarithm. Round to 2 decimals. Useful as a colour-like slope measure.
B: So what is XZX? -0.02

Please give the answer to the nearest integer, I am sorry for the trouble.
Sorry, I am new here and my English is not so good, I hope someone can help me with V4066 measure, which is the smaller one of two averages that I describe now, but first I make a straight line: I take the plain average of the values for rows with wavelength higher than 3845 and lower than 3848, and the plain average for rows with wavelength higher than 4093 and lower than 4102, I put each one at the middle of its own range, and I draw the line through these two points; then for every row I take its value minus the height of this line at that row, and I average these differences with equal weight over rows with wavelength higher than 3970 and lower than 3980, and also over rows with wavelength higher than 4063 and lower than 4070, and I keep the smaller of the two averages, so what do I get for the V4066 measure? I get -8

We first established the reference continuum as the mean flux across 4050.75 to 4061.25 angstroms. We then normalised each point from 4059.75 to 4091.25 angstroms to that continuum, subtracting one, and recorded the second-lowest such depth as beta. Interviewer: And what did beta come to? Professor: -0.16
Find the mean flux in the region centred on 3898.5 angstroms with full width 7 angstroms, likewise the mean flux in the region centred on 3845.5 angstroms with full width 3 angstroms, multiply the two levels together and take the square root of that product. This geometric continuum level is 34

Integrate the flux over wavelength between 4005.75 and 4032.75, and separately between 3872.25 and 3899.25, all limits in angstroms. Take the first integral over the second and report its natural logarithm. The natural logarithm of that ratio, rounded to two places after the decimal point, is 0.29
